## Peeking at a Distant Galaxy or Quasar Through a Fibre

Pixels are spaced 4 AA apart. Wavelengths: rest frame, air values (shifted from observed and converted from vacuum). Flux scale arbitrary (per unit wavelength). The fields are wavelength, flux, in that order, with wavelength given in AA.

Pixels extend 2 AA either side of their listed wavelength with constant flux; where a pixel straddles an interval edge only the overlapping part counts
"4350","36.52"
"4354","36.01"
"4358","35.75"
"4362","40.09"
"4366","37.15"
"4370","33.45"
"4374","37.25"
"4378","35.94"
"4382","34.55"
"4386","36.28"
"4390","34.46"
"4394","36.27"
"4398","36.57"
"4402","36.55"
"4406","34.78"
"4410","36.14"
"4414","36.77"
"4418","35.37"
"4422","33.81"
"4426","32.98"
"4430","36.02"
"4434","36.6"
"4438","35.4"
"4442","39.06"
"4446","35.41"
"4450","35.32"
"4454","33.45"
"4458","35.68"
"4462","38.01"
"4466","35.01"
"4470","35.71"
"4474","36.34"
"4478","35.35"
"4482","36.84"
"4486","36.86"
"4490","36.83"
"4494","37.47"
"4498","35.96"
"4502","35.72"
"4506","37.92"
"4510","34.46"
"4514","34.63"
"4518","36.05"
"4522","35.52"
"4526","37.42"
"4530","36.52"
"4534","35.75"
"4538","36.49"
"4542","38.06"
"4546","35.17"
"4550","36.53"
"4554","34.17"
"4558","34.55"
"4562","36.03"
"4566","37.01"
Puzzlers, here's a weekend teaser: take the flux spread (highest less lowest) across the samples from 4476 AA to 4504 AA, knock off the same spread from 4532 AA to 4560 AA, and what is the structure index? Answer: -1.8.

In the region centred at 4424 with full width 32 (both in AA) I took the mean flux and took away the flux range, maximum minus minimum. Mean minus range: 31.6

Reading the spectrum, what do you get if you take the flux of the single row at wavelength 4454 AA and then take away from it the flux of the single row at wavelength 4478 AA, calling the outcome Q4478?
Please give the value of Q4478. -2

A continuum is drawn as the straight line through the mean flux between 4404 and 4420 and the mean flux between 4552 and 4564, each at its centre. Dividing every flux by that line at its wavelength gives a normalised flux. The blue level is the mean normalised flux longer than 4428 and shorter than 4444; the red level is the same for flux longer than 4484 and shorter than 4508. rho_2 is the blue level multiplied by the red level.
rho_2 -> 1.08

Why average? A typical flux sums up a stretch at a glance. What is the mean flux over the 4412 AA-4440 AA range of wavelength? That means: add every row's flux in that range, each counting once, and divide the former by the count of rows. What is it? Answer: 35.3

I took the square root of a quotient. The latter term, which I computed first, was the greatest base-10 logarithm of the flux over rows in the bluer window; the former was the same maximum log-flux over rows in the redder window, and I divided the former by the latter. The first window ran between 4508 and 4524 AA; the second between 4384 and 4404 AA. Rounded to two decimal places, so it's 1.00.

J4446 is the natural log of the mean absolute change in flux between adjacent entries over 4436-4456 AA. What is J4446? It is 0.8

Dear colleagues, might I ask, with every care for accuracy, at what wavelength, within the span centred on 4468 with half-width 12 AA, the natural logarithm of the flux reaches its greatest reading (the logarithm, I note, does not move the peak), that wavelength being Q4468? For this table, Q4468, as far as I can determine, 4462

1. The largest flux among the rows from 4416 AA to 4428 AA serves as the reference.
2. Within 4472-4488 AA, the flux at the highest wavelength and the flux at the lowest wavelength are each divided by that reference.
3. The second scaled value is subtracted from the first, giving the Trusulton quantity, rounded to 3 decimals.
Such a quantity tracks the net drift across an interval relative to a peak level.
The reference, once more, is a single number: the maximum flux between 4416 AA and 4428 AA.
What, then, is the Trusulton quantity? 0.015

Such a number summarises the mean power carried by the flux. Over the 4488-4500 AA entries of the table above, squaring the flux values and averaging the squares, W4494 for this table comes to 1351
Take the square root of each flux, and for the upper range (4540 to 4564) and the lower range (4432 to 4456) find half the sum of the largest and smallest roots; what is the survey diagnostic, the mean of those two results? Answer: 6.01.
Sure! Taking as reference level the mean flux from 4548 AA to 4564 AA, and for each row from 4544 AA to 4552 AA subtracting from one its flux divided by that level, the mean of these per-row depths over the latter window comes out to -0.015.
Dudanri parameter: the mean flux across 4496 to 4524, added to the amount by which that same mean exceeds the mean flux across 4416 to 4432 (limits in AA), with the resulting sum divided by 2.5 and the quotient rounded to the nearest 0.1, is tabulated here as 14.8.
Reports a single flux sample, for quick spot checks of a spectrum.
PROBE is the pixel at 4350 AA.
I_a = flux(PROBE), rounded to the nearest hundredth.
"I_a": 36.52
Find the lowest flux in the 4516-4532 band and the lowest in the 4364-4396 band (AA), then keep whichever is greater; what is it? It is 35.5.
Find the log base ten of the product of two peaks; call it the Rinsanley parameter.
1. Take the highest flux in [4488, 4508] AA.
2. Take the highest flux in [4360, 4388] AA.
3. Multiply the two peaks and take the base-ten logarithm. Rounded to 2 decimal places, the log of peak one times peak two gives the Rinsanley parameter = 3.18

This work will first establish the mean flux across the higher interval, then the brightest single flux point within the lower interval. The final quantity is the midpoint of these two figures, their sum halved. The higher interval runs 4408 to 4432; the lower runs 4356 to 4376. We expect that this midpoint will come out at 37.6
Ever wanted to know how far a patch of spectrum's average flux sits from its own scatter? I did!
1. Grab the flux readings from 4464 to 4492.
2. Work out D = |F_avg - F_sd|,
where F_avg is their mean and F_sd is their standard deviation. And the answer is 35.4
